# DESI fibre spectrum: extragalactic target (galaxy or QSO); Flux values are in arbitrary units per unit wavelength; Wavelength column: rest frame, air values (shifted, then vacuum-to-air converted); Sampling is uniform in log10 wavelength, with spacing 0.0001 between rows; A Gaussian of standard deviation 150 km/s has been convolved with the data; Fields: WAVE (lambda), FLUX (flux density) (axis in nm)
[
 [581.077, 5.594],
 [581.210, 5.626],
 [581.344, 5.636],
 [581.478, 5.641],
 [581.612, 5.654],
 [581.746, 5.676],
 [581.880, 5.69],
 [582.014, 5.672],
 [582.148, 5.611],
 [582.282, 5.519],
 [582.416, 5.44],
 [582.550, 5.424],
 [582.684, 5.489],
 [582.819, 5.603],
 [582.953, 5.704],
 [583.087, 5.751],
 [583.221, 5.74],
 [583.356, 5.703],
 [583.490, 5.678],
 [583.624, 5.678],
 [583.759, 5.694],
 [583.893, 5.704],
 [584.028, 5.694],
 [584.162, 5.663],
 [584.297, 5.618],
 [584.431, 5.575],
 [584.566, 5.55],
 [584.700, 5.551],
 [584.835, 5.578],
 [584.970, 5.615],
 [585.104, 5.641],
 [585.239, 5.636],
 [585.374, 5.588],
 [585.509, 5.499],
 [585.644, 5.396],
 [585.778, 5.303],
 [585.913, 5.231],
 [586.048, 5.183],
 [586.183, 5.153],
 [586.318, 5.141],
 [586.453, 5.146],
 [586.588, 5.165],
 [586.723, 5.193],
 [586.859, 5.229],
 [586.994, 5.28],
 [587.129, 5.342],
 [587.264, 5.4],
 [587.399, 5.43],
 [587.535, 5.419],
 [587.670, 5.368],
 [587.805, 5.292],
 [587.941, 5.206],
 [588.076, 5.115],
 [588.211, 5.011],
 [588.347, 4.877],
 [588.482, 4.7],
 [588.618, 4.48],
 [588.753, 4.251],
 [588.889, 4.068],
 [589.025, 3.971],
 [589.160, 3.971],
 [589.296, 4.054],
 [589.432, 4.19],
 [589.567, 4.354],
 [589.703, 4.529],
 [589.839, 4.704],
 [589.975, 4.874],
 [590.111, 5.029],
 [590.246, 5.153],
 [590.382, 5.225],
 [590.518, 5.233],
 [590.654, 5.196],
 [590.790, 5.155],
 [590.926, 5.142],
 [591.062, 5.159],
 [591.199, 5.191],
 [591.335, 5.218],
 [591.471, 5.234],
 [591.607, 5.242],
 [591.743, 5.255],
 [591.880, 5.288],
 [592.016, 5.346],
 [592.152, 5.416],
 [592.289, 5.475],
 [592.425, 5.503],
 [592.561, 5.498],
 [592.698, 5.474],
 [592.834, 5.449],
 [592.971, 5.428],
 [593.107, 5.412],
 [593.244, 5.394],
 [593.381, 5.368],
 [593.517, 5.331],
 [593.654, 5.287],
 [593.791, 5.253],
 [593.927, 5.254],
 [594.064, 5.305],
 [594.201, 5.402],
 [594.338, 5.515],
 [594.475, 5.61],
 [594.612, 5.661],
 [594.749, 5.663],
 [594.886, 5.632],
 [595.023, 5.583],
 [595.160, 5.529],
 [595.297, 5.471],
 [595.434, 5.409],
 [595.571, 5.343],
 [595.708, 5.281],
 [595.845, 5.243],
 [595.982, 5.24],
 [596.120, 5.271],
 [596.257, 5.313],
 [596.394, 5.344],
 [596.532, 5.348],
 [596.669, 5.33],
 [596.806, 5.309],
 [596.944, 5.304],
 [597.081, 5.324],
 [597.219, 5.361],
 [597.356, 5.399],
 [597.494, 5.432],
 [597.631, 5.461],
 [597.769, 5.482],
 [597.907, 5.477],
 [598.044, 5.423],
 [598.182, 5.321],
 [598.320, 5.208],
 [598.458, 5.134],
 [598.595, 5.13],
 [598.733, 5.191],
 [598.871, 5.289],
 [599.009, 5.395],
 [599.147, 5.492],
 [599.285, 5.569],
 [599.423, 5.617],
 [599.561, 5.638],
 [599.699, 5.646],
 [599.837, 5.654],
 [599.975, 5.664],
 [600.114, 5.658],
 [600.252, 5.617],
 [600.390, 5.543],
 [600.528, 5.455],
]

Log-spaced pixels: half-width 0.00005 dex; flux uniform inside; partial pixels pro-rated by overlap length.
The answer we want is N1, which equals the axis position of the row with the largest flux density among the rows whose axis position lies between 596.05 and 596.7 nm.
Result 596.532 nm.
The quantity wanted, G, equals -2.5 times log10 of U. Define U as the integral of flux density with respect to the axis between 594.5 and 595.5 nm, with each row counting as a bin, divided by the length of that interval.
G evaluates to -1.86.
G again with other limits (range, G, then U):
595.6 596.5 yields -1.81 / 5.29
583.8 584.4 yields -1.88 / 5.67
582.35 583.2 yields -1.87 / 5.58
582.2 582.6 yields -1.85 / 5.47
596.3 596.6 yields -1.82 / 5.34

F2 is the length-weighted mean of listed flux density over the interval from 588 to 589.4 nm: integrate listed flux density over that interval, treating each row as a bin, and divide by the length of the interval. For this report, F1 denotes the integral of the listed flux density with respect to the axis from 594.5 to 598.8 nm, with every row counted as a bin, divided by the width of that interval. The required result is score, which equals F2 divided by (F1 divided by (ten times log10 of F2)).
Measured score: 5.4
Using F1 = 5.38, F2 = 4.4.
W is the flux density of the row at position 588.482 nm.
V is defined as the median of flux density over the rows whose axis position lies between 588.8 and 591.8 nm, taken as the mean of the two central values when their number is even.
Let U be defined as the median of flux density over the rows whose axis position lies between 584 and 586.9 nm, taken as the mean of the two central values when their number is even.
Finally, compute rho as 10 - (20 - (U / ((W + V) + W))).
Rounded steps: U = 5.52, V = 5.15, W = 4.7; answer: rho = -9.62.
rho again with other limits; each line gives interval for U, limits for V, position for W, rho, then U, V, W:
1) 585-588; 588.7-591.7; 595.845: -9.66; 5.30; 5.09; 5.243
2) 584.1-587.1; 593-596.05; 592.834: -9.67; 5.45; 5.40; 5.449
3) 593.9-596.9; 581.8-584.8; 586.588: -9.67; 5.35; 5.67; 5.165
